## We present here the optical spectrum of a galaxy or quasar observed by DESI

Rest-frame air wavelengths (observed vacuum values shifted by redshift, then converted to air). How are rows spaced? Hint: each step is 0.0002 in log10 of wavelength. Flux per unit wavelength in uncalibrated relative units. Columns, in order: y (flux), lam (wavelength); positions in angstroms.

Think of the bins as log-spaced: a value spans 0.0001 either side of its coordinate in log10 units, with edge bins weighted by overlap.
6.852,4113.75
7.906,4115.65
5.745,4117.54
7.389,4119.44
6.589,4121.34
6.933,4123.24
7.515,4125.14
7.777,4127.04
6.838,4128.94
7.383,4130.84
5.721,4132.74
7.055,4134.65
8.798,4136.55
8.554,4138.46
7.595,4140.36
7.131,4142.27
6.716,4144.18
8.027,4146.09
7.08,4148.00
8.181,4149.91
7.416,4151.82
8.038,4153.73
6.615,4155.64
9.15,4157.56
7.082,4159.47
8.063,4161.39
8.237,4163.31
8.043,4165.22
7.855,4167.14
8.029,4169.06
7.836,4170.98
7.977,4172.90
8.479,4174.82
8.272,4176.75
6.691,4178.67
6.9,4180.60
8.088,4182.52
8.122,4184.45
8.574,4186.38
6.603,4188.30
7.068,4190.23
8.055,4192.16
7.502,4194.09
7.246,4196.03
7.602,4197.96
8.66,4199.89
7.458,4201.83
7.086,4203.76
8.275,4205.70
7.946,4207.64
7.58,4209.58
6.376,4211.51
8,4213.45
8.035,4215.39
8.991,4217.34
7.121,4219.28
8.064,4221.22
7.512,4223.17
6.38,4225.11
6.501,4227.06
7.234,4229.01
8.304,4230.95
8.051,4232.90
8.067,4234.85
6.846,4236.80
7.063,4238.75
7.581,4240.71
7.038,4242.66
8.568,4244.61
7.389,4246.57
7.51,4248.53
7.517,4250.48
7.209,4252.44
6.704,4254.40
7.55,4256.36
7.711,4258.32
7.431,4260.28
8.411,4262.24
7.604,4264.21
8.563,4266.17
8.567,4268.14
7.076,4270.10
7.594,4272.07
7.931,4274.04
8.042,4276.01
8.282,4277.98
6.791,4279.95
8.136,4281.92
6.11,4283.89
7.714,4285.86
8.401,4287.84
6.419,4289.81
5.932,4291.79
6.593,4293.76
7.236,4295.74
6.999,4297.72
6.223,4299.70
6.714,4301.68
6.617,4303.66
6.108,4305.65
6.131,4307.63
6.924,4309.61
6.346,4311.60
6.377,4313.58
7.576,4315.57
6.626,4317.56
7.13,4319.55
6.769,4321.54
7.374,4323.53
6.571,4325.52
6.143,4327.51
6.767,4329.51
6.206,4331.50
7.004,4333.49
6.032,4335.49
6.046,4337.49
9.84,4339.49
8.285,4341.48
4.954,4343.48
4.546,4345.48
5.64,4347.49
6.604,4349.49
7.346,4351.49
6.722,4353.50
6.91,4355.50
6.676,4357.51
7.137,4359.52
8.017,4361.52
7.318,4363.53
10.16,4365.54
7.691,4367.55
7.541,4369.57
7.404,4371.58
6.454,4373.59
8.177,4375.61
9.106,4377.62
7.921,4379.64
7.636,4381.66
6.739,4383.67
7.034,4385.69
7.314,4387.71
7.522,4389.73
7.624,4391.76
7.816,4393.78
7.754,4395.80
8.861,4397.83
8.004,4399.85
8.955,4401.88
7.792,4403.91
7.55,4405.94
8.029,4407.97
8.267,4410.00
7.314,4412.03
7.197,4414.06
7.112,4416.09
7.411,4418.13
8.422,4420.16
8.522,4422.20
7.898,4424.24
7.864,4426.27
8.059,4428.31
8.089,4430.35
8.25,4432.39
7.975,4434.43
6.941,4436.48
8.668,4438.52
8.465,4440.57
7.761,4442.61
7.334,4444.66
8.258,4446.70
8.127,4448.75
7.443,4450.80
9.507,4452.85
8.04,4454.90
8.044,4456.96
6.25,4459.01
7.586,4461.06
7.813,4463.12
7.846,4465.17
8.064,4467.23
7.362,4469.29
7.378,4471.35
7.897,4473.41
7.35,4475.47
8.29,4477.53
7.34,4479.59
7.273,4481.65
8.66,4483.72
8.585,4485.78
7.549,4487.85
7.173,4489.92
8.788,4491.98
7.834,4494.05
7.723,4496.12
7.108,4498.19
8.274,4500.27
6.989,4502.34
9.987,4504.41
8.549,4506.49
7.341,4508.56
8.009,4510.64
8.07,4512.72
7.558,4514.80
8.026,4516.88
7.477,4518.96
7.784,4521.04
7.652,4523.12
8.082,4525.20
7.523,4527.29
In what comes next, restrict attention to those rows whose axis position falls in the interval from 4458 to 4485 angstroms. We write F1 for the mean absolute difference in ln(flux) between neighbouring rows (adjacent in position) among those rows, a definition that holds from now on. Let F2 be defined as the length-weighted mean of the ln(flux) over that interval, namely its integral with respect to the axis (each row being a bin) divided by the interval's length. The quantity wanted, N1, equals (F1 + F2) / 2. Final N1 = 1.05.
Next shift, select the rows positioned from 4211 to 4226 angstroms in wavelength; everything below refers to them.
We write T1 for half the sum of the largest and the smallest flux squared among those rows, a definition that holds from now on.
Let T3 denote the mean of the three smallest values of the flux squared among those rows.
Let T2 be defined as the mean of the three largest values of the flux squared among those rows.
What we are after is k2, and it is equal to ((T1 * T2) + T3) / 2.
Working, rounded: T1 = 60.7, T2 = 70.1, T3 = 44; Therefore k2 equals 2152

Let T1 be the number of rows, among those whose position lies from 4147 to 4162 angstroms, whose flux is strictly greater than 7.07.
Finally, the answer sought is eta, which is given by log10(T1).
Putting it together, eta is 0.85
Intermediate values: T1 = 7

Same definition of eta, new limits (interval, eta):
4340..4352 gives 0.30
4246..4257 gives 0.70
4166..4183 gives 0.85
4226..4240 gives 0.60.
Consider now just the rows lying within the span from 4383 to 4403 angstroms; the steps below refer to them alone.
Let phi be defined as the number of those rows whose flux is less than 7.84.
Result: 7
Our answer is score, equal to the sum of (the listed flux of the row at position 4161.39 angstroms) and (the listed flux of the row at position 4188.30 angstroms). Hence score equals 14.7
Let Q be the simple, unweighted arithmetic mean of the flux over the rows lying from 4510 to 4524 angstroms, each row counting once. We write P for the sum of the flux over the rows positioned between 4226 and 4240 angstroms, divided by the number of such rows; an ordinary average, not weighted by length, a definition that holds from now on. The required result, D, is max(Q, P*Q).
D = 58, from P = 7.4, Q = 7.8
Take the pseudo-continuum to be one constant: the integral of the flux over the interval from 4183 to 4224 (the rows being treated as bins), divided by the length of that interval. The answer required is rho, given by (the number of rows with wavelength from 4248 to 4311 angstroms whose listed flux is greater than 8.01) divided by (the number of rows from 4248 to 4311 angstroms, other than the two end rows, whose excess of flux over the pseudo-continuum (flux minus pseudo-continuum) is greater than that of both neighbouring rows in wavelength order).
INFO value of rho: 0.8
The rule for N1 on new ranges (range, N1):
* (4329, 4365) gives 1.03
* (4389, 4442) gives 1.07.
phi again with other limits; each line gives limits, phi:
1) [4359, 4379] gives 6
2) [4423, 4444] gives 2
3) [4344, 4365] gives 9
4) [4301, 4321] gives 10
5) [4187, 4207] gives 7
